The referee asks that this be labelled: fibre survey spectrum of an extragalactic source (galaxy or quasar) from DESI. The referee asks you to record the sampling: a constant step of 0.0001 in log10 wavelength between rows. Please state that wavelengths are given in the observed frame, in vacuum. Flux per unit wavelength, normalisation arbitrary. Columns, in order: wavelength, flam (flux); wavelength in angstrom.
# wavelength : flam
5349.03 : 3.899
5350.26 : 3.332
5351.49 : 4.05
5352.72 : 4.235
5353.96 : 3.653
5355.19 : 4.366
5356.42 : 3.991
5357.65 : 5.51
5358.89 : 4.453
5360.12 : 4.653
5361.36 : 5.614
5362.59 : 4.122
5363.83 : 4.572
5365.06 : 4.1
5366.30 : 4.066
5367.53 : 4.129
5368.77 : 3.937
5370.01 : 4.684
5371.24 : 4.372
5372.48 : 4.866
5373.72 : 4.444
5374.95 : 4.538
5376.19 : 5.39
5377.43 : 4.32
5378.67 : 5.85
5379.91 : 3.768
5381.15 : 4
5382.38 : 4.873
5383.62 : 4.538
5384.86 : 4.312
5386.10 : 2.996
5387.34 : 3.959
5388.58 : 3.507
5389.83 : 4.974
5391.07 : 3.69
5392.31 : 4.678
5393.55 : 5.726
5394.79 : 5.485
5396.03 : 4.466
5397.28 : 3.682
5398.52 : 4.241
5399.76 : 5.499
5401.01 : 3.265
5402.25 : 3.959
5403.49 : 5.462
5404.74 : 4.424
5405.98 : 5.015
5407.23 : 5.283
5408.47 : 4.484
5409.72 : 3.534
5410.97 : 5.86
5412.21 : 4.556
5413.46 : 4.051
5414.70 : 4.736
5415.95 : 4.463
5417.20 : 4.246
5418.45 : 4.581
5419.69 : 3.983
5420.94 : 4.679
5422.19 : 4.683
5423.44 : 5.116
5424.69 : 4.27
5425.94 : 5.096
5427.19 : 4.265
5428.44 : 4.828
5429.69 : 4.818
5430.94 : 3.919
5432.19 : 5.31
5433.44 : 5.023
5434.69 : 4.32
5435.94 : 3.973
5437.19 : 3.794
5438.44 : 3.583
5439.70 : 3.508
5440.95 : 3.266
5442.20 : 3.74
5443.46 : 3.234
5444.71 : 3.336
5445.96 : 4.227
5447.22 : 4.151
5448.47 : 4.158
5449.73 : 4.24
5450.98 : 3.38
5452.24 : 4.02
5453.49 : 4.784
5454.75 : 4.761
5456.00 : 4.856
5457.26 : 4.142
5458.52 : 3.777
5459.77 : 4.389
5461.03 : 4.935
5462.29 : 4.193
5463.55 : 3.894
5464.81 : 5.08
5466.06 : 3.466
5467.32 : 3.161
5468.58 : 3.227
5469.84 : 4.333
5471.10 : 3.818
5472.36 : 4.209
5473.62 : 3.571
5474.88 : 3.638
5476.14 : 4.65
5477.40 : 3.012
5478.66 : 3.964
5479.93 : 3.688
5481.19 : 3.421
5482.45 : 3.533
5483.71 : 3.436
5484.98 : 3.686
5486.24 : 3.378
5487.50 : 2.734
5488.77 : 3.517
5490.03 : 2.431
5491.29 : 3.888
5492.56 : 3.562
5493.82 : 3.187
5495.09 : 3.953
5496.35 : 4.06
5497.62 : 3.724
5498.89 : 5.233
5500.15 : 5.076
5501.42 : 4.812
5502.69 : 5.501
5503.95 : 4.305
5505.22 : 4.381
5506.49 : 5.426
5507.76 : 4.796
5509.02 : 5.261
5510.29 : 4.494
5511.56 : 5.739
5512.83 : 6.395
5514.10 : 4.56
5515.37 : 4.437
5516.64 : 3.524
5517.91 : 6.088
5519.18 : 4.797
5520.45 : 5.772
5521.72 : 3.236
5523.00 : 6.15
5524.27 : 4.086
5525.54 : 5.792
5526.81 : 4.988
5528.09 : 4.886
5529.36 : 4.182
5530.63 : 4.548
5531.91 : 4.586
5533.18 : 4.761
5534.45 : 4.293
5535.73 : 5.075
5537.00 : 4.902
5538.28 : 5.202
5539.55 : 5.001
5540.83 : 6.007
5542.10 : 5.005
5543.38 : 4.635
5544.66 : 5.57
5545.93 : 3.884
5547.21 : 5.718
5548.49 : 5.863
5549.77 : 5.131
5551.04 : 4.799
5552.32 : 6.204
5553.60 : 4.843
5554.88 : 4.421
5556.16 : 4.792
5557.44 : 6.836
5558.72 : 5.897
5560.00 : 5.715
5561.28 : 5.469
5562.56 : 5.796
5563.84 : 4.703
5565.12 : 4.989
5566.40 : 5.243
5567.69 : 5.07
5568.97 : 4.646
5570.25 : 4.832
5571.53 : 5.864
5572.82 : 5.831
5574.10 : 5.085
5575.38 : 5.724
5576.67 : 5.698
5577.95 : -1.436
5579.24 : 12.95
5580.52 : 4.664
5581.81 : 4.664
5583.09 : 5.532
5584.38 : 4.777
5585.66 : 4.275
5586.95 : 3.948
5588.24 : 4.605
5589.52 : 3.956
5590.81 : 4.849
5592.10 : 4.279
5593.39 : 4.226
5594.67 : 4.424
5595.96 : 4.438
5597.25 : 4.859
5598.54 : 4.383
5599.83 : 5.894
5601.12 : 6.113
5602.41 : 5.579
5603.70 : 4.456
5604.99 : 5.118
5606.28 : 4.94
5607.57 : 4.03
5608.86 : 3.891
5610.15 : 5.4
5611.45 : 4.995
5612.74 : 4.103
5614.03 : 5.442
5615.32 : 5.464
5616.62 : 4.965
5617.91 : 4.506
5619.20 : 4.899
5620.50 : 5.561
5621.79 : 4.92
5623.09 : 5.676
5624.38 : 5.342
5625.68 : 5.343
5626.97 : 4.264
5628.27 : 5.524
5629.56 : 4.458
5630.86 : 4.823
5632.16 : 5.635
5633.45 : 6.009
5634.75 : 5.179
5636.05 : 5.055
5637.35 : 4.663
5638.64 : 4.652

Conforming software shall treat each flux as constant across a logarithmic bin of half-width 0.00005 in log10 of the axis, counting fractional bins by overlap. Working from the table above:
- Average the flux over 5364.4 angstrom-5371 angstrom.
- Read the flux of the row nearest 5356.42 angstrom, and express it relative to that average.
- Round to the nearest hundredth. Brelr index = 0.95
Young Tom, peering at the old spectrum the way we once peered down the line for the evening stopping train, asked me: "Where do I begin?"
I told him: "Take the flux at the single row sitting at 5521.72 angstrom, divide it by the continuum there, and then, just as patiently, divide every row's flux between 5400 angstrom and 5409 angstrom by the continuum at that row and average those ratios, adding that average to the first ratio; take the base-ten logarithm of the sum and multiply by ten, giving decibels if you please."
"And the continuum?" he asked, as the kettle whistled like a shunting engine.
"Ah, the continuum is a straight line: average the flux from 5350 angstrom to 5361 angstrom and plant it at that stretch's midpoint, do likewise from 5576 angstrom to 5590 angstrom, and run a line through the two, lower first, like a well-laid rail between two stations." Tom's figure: 2.4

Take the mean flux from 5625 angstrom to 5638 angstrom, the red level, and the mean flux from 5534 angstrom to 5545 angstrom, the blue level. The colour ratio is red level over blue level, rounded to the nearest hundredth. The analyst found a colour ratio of 1.00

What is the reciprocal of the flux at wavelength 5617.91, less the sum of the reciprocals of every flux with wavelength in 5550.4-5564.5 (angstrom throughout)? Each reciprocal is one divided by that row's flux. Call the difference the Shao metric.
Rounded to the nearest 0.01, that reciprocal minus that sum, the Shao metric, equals -1.85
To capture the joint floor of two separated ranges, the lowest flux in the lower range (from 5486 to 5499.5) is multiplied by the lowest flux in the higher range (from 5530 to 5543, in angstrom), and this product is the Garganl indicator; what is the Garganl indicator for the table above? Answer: 10.4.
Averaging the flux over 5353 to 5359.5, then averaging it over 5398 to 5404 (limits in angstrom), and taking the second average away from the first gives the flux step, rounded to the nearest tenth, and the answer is -0.1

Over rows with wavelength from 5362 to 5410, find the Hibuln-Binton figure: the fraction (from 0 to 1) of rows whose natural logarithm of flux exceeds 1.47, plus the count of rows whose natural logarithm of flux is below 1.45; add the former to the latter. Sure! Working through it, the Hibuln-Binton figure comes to 17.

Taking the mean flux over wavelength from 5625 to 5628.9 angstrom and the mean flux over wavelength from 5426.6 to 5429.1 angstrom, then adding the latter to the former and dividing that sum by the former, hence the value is 1.90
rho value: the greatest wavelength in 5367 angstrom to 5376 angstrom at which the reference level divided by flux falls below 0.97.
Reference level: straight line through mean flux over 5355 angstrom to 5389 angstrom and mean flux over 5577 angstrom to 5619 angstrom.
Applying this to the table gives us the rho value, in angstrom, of 5372.48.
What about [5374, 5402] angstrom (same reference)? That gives 5399.76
